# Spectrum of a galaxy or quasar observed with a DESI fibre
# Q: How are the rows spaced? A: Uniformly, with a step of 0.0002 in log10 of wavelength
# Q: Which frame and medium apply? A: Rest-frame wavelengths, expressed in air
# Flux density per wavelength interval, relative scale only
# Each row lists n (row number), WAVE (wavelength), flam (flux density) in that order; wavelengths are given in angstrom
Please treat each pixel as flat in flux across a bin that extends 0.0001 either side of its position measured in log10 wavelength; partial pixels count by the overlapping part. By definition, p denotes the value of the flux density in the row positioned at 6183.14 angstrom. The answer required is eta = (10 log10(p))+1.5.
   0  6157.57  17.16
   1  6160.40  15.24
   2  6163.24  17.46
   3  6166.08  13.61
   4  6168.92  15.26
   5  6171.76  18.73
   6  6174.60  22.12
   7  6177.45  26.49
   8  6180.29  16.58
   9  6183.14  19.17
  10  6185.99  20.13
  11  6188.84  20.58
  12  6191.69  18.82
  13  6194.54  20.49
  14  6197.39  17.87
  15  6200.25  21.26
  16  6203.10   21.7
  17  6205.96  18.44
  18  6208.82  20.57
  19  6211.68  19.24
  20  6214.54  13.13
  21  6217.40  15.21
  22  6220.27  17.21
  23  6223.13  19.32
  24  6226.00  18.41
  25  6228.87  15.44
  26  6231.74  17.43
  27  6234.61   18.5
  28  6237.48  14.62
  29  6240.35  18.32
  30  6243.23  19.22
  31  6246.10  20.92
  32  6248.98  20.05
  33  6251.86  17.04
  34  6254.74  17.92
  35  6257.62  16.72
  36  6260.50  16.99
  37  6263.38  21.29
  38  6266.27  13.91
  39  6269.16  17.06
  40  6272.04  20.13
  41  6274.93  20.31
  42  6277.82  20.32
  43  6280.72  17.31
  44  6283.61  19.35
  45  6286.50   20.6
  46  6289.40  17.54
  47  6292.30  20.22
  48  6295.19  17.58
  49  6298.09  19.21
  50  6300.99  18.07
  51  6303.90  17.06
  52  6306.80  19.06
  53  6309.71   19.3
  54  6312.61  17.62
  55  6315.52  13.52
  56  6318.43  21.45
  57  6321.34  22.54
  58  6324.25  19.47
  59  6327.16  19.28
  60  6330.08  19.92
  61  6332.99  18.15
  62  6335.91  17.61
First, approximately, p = 19.17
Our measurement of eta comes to 14.33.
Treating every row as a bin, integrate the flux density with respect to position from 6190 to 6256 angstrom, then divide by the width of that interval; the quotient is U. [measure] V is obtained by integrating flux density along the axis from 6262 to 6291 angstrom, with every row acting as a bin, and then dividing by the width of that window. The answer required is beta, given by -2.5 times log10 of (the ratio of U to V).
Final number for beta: 0.027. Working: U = 18.3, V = 18.78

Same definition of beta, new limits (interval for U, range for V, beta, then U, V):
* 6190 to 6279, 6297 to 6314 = 0.003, 18.3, 18.37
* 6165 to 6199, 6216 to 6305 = -0.061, 19.2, 18.18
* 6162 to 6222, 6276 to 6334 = 0.007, 18.8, 18.89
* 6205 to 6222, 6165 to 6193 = 0.114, 17.3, 19.22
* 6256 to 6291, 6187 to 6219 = 0.023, 18.5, 18.85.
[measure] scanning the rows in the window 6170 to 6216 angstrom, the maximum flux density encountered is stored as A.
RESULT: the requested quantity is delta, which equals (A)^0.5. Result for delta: 5.15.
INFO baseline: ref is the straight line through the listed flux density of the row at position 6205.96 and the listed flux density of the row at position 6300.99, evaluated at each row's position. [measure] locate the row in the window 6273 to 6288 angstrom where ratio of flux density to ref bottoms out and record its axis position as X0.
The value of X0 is 6280.72 angstrom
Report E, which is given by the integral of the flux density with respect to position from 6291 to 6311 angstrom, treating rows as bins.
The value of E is 373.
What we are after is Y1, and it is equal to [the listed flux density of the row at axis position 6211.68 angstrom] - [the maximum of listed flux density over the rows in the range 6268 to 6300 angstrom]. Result -1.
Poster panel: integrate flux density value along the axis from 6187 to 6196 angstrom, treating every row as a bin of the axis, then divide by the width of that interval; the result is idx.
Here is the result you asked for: 20.0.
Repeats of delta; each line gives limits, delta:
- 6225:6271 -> 4.61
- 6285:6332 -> 4.75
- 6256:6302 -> 4.61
